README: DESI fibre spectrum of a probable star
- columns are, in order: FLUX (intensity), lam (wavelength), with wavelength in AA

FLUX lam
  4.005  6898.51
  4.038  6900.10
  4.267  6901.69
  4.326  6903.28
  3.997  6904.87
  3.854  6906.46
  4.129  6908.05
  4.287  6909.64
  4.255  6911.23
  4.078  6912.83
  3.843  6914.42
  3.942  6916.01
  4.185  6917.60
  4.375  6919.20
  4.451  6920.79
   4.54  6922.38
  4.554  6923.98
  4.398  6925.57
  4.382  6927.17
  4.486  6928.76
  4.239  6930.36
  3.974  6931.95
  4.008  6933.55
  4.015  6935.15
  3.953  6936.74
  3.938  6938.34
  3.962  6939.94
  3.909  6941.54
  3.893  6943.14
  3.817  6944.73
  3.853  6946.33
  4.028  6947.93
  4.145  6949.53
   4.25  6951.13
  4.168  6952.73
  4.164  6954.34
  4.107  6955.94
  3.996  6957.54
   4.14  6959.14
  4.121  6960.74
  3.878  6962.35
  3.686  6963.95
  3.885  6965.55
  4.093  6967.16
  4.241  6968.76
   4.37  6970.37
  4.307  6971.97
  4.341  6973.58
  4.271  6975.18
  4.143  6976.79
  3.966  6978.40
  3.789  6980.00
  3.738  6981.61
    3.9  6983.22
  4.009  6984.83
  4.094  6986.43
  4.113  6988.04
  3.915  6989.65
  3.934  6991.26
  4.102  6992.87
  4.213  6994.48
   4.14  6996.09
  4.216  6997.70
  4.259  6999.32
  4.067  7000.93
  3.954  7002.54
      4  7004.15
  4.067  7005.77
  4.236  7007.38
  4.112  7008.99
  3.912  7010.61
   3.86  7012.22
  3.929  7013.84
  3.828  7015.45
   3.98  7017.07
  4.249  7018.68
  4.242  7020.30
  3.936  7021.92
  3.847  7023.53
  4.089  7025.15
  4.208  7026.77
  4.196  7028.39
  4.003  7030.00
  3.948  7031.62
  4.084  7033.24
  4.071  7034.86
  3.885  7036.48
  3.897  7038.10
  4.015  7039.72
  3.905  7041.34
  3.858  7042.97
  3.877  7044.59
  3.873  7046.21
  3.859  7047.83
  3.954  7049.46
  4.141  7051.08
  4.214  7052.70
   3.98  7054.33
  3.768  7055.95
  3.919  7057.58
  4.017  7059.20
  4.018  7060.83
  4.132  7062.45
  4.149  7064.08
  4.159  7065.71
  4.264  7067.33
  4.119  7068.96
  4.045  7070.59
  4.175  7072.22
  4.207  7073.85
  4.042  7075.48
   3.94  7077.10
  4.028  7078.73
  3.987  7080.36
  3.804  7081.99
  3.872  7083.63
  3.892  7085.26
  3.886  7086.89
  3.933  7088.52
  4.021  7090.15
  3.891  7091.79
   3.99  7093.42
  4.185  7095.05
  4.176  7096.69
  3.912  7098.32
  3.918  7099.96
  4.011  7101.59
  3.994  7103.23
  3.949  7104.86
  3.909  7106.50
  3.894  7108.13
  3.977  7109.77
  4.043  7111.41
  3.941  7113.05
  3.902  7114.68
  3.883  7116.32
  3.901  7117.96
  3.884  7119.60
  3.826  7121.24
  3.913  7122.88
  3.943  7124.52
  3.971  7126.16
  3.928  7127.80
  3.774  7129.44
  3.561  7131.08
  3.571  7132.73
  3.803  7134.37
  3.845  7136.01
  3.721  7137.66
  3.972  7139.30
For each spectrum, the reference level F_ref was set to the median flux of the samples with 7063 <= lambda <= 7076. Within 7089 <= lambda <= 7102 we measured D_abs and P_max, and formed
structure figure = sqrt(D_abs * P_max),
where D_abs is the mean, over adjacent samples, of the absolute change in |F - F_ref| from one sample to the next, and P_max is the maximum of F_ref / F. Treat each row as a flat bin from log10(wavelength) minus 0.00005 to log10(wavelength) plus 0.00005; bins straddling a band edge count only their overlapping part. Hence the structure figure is 0.32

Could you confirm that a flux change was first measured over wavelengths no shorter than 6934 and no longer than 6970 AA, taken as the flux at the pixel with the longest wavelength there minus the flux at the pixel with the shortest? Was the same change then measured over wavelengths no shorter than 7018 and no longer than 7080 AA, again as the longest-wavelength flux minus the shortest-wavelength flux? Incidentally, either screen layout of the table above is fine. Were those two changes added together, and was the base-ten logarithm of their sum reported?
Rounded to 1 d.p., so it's -2.3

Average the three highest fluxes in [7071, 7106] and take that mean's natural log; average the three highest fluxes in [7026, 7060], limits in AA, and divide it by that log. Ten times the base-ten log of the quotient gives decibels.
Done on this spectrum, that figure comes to 4.68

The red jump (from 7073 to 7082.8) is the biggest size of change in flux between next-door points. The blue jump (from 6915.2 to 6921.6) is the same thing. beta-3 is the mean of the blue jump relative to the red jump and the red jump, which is 0.76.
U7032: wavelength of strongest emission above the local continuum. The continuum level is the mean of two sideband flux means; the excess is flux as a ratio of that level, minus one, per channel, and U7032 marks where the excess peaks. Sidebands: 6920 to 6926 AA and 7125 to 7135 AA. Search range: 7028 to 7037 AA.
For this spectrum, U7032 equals 7028.39 AA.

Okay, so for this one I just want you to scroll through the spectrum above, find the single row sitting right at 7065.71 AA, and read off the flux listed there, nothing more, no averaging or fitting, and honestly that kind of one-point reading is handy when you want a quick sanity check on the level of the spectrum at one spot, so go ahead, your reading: 4.159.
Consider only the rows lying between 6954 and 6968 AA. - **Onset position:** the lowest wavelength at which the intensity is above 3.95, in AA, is 6954.34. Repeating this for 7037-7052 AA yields 7039.72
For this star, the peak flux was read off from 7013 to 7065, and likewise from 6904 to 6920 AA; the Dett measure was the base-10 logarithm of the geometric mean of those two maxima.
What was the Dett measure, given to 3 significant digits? 0.635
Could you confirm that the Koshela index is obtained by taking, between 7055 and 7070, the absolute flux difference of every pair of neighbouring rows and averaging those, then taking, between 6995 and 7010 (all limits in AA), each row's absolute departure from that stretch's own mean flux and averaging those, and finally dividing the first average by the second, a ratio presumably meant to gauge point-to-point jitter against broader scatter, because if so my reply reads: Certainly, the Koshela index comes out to 0.94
